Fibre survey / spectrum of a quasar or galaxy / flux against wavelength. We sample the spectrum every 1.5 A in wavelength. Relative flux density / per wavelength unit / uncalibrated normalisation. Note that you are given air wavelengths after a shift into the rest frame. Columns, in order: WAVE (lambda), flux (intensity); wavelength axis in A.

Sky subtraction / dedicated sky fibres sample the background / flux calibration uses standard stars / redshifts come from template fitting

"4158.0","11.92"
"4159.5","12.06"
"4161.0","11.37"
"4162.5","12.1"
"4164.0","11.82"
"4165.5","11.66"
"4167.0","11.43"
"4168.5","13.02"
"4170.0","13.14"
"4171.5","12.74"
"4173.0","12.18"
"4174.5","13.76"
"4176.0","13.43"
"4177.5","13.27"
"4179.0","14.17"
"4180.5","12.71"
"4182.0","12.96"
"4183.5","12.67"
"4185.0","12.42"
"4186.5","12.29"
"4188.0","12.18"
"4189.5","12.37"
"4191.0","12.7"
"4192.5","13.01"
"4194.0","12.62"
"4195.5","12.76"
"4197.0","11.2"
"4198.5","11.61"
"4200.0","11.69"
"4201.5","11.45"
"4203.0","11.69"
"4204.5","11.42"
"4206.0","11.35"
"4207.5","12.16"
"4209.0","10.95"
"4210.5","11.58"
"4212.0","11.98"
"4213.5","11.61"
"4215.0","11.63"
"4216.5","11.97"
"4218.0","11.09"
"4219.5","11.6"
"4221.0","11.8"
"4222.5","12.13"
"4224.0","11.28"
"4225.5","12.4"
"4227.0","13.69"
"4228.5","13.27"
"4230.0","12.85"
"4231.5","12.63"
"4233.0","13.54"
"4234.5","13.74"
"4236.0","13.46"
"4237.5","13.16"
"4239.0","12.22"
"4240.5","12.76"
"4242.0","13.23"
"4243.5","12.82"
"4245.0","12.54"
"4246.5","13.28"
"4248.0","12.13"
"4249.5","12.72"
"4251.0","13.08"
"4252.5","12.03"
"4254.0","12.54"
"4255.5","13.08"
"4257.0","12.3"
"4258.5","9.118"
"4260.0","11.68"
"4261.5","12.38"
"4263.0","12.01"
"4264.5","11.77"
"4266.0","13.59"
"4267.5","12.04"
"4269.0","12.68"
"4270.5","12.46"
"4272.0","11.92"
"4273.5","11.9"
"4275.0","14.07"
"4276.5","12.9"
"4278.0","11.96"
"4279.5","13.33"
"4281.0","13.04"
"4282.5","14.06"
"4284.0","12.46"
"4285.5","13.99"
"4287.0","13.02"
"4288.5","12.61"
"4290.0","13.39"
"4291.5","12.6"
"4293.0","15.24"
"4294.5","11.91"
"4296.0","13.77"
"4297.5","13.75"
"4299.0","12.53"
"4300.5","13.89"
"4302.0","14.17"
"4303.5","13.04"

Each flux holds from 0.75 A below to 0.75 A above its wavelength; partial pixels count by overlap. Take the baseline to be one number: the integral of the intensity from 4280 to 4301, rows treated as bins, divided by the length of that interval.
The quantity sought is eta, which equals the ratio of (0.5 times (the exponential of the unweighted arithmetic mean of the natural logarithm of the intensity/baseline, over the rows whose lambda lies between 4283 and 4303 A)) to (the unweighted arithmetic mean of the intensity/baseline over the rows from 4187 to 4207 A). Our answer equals 0.554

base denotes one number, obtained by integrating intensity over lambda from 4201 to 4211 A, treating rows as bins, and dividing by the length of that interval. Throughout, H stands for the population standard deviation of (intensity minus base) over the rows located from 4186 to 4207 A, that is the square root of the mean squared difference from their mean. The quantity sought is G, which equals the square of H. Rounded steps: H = 0.58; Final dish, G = 0.34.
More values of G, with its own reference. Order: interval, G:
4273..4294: 0.78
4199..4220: 0.10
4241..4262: 1.01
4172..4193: 0.34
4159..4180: 0.75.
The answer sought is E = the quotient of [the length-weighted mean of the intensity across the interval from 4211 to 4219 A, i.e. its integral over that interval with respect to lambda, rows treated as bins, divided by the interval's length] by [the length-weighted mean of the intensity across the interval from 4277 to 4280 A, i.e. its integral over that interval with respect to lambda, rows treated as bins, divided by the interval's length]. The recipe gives 0.92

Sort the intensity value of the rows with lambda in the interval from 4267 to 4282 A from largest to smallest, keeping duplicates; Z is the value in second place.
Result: 13.33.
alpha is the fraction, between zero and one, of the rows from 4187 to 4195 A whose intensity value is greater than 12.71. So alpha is 0.2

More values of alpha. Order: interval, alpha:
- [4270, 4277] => 0.4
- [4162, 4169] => 0.2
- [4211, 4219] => 0.0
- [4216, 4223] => 0.0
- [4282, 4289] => 0.6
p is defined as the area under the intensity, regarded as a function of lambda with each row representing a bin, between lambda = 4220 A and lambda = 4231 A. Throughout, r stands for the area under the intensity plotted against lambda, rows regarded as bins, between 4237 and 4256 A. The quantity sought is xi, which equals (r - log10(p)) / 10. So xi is 24.0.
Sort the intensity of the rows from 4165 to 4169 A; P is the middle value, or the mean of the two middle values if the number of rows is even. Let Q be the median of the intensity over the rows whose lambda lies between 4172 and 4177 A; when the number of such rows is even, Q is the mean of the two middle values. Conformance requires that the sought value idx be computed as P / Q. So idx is 0.87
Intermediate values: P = 11.7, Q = 13.4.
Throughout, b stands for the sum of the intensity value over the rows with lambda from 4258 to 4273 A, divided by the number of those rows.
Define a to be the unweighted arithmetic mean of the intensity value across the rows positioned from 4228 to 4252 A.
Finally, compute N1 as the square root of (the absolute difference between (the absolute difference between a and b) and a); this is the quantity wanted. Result 3.46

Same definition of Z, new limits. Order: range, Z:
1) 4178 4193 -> 13.01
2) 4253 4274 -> 13.08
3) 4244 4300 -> 14.07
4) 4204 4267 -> 13.69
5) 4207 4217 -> 11.98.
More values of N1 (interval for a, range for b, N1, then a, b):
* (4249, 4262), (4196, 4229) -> 3.43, 12.1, 11.8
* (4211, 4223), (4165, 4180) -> 3.25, 11.7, 12.9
